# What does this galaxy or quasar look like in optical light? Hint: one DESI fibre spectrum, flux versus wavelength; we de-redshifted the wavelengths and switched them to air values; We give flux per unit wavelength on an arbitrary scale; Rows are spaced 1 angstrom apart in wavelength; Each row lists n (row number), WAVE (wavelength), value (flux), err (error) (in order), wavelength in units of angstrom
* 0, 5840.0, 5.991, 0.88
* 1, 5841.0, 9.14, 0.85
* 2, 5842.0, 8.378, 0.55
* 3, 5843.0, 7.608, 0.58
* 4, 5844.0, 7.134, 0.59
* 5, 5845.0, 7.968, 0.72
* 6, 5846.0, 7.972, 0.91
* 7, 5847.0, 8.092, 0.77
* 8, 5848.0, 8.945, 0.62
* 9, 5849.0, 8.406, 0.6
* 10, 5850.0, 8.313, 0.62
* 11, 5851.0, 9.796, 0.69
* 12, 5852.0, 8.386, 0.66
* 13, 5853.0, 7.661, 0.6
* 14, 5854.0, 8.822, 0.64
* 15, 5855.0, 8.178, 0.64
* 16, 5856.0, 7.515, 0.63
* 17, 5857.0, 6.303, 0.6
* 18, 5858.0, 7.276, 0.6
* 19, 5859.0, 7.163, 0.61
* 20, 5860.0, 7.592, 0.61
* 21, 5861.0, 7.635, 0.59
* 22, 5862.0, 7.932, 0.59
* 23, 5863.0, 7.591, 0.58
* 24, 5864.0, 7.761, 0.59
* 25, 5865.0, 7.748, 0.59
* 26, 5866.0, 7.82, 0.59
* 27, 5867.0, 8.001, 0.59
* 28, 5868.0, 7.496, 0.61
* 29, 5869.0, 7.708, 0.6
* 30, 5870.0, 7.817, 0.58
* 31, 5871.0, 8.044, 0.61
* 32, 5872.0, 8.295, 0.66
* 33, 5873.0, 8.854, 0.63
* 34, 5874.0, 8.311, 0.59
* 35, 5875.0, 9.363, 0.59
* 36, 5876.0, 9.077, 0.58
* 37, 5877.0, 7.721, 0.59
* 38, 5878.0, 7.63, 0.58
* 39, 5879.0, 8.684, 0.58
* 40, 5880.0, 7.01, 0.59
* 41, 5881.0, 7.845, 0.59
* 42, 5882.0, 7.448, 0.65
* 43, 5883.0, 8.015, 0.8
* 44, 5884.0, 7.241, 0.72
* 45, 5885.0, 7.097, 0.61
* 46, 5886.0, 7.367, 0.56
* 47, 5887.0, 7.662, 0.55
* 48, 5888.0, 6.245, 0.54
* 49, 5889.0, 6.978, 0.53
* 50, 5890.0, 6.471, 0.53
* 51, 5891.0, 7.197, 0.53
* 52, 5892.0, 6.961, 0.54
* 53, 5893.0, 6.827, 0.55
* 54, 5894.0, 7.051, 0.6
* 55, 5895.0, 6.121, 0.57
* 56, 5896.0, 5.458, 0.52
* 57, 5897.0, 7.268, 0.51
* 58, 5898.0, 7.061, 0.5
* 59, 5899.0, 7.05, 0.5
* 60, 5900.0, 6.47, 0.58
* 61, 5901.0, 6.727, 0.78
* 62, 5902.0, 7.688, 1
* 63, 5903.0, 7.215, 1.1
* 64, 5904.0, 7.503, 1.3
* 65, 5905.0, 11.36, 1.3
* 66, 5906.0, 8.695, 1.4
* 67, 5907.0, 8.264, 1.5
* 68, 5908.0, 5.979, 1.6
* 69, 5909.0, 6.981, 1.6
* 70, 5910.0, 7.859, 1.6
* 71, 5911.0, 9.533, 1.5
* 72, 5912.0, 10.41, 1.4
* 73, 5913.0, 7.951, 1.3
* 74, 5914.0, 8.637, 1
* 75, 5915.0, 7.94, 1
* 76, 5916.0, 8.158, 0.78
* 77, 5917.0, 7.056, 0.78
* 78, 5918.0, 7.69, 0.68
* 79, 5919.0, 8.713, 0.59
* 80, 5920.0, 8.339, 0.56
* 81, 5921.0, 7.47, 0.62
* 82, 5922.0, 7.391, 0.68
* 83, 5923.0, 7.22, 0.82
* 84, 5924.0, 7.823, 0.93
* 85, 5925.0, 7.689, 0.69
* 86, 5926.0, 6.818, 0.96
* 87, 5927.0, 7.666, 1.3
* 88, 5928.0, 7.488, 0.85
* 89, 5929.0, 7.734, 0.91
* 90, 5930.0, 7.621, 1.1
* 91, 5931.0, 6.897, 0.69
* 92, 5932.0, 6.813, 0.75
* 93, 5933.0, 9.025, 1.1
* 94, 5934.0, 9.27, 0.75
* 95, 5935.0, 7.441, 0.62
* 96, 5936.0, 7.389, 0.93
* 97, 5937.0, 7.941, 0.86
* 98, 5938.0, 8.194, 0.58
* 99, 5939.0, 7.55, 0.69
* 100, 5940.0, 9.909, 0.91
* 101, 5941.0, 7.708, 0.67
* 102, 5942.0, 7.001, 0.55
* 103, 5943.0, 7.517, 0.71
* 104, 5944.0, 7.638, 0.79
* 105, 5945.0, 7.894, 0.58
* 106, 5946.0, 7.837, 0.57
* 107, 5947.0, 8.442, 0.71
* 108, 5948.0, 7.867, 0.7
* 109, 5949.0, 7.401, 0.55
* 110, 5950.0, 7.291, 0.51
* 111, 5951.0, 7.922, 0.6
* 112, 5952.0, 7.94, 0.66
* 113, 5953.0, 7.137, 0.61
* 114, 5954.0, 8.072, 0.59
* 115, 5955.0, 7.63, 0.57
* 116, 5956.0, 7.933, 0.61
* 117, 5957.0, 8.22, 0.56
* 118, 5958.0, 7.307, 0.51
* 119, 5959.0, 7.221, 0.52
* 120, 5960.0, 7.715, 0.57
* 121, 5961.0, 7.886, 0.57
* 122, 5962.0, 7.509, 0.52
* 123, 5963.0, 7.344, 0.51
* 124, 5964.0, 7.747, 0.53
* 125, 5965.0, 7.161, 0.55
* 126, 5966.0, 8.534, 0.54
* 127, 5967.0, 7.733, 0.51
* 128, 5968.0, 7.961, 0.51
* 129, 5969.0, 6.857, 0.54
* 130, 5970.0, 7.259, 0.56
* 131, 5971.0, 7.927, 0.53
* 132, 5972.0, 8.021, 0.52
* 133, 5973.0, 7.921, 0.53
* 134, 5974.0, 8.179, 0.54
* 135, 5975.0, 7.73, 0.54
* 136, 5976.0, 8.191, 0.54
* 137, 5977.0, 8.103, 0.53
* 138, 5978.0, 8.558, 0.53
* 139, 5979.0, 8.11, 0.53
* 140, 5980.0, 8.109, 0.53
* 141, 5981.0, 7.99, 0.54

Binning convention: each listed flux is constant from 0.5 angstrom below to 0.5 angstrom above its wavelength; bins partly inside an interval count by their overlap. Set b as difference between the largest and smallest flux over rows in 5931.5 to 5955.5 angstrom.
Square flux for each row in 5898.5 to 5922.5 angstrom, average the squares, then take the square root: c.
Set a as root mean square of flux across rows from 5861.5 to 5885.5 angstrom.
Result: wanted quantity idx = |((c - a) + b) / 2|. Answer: 1.6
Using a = 7.96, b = 3.1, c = 8.05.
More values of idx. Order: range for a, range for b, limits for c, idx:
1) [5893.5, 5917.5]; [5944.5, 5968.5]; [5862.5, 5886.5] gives 0.8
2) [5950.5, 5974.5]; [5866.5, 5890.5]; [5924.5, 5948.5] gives 1.6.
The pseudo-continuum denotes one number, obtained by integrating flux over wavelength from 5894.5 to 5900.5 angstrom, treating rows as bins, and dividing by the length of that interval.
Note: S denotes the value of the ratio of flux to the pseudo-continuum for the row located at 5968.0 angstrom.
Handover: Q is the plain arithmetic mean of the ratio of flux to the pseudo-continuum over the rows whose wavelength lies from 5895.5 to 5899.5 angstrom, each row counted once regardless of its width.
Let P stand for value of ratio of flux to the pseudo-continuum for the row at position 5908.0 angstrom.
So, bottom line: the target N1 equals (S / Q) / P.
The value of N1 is 1.30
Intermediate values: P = 0.91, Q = 1.02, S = 1.21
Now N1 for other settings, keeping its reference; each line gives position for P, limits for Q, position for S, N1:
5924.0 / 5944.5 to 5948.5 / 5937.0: 0.83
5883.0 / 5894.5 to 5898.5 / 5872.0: 1.05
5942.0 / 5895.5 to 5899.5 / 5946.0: 1.10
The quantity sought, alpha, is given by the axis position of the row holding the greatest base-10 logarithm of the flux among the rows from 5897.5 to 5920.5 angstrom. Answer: 5905.0 angstrom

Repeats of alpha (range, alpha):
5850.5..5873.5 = 5851.0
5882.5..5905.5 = 5905.0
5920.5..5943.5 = 5940.0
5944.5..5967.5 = 5966.0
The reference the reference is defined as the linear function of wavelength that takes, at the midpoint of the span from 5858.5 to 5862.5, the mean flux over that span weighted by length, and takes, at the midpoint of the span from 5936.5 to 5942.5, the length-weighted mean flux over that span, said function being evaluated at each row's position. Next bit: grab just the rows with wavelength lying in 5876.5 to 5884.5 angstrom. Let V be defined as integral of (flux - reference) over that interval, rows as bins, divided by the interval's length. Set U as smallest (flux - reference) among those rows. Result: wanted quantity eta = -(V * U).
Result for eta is 0.000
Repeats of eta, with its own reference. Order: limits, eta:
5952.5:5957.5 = -0.342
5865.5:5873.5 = 0.048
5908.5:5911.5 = 0.221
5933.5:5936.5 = 0.006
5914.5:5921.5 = -0.011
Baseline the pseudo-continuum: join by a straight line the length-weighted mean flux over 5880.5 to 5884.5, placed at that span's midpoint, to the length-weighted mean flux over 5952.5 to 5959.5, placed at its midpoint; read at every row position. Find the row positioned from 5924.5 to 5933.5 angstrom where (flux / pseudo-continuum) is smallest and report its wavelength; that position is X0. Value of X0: 5932.0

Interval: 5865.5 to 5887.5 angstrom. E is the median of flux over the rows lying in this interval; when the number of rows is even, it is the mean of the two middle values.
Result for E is 7.82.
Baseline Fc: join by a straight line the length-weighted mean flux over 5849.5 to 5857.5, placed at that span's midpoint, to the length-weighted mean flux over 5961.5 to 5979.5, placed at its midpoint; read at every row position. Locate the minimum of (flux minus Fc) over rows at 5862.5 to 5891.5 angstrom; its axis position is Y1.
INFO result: 5888.0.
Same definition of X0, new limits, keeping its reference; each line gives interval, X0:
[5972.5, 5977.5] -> 5975.0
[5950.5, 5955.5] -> 5953.0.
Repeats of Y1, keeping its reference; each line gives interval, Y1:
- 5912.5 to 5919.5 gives 5917.0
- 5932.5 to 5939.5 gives 5936.0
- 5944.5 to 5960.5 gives 5953.0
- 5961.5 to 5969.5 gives 5969.0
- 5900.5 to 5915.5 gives 5908.0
